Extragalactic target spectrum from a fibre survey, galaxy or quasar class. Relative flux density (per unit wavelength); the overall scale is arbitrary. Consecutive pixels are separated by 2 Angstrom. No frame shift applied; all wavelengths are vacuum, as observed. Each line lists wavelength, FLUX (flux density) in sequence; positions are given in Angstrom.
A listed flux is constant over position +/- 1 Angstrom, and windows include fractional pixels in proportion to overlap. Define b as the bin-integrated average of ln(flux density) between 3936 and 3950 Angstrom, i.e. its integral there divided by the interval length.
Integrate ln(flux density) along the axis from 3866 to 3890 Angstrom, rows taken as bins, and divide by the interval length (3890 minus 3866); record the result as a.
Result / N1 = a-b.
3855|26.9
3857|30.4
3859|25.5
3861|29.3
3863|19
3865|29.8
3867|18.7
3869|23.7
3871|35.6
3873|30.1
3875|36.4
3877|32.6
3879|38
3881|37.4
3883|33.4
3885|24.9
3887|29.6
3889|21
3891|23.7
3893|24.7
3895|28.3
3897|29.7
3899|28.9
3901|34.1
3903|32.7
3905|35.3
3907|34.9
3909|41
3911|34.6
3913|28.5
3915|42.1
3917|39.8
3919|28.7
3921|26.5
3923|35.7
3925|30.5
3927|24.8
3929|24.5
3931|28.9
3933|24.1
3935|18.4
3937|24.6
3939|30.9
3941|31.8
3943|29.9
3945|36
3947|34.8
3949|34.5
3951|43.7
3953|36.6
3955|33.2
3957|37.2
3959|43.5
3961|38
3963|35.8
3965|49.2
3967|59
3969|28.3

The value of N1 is -0.1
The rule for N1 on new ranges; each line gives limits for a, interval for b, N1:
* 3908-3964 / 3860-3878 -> 0.2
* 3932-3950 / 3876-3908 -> 0.0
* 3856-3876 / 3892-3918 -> -0.2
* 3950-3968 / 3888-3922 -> 0.3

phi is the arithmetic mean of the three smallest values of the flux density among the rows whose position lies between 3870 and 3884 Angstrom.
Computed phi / 32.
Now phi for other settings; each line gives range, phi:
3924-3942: 22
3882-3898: 23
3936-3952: 28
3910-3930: 25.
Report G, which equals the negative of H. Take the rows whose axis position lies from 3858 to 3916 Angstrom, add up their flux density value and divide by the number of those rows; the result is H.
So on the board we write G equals -30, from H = 30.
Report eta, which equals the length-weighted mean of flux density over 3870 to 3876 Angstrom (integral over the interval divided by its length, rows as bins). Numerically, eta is 34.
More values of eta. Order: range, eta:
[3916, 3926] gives 32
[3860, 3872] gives 26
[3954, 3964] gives 38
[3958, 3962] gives 41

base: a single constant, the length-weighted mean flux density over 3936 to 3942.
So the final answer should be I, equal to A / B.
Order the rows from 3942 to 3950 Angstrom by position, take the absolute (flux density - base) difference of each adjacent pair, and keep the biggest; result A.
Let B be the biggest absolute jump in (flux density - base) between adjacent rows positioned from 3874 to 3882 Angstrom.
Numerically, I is 1.13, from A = 6.1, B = 5.4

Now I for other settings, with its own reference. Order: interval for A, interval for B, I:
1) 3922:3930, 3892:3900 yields 1.58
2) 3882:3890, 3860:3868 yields 0.77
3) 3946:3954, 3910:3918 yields 0.68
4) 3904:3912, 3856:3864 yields 0.62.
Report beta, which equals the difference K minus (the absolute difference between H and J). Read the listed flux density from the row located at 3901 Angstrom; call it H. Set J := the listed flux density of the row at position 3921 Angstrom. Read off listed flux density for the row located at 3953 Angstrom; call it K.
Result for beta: 29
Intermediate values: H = 34.1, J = 26.5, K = 36.6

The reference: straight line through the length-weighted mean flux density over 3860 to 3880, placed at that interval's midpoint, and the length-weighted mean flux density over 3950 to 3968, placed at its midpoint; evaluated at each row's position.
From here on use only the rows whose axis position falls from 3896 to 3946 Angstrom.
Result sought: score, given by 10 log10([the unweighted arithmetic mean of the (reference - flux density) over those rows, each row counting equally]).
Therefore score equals 7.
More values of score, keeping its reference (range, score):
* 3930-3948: 10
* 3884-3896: 8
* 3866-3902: 3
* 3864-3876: -6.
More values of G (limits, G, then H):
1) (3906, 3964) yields -33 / 33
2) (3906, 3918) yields -37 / 37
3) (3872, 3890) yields -31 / 31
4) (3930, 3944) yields -27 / 27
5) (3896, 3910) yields -34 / 34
